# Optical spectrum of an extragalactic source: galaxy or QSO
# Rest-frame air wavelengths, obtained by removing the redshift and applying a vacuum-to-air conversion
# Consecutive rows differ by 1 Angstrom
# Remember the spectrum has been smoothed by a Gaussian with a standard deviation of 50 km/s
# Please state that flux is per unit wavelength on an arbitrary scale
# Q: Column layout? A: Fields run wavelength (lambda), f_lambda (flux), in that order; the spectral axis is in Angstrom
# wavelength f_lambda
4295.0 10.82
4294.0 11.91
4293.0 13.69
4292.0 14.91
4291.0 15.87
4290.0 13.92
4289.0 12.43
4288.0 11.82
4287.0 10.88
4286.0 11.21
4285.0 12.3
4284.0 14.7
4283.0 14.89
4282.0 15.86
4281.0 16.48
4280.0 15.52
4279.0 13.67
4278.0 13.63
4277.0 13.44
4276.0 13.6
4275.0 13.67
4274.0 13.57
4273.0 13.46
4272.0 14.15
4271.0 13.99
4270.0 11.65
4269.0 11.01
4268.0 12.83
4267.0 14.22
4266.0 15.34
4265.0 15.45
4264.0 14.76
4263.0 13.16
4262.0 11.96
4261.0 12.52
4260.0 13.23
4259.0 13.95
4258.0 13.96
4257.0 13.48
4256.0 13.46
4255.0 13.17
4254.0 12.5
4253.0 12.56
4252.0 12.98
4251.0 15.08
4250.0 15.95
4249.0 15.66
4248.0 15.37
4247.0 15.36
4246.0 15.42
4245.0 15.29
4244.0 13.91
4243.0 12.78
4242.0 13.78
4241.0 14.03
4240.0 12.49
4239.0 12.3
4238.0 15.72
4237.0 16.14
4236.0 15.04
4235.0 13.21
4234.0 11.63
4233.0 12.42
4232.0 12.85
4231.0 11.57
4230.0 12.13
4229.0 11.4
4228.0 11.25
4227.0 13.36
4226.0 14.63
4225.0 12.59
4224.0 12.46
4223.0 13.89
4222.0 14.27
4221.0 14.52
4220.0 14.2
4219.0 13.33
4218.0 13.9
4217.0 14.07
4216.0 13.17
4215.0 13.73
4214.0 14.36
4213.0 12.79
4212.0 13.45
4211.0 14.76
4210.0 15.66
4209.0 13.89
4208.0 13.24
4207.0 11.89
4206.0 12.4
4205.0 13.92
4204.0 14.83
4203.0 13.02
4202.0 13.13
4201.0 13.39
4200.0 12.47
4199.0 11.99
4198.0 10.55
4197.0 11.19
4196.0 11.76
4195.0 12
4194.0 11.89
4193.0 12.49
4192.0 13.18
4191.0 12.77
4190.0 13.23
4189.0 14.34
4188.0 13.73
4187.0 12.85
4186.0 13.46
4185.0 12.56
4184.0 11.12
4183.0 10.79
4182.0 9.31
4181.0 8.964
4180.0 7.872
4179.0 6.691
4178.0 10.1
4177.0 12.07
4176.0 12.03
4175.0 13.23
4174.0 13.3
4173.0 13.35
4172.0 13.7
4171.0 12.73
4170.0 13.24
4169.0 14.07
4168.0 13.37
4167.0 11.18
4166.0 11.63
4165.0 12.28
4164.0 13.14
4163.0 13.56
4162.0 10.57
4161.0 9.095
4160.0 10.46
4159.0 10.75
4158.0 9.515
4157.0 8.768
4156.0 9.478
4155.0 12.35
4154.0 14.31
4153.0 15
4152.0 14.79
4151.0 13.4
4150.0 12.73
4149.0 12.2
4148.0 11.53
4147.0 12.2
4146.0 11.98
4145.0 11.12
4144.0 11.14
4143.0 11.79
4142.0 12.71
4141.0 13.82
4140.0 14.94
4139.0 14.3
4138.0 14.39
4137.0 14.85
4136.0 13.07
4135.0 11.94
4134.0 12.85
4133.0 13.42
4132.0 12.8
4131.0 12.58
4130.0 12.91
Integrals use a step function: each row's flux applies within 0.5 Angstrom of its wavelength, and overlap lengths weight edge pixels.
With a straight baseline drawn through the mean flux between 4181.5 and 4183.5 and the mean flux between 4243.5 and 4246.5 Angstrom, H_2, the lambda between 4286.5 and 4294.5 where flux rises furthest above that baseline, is 4291.0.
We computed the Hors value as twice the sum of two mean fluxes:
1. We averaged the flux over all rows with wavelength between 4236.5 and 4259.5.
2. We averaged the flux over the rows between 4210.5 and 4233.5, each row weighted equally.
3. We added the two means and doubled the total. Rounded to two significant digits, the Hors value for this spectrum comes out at 55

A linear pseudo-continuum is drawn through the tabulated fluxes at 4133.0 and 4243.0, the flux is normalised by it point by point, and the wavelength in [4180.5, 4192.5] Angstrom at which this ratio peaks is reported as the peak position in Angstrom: 4189.0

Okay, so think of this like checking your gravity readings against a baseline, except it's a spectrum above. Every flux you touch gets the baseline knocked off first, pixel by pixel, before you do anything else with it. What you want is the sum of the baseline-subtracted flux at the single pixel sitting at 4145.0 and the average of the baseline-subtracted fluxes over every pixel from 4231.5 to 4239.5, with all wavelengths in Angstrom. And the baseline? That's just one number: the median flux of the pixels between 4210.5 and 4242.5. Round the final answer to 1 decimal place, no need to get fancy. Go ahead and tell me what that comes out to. -2.0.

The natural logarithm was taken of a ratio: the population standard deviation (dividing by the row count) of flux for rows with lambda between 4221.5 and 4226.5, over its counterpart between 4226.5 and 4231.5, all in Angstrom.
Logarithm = 0.1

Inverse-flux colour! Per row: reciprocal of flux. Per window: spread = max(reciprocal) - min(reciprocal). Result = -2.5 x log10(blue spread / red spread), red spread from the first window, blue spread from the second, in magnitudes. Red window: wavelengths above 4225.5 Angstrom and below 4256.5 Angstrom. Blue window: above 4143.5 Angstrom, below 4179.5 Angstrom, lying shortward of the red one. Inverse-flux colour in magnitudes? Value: -1.2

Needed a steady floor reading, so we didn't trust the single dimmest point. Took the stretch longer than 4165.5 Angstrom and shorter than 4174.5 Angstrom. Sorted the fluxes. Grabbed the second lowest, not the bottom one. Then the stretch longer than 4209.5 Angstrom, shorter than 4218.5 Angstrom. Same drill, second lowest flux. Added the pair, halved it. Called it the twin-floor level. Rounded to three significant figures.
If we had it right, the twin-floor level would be 12.4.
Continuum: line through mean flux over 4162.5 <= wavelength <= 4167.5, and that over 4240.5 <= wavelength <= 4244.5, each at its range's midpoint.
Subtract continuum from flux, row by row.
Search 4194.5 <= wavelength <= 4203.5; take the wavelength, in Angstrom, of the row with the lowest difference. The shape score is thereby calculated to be 4198.0 Angstrom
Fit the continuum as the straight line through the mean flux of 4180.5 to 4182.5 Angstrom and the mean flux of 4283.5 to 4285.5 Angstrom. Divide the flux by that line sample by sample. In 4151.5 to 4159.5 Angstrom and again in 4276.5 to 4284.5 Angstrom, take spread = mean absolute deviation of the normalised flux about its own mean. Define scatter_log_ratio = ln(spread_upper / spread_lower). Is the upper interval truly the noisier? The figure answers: -1.5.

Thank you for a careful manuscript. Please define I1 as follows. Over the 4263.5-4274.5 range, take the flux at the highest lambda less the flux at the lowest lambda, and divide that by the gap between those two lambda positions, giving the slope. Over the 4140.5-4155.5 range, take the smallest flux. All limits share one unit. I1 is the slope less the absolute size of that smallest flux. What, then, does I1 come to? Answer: -11.2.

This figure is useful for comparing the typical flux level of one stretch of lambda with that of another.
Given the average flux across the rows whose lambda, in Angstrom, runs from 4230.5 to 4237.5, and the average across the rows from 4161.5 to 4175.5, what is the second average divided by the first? 0.97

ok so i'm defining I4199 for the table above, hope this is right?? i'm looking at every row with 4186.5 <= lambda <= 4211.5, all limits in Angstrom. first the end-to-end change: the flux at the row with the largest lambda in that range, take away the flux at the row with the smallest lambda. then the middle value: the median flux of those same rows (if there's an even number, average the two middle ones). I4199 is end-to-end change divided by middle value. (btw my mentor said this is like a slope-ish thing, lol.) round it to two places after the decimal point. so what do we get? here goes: 0.15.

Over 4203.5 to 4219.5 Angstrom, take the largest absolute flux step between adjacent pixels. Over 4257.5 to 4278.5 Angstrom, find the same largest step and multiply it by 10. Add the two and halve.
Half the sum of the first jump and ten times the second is 13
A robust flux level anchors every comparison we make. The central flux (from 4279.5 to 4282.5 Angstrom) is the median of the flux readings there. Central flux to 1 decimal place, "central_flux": 15.9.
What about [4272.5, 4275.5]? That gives 13.6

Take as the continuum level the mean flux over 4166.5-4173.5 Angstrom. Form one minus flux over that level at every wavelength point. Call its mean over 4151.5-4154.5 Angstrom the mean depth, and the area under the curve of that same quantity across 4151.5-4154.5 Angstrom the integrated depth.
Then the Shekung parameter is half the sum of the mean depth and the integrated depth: -0.25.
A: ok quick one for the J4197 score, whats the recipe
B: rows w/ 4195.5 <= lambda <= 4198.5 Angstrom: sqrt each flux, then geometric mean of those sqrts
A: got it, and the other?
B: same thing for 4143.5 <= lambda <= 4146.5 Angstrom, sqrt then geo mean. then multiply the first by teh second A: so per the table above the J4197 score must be 11.3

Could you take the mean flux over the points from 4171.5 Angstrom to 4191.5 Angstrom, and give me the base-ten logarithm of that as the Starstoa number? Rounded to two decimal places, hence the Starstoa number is 1.07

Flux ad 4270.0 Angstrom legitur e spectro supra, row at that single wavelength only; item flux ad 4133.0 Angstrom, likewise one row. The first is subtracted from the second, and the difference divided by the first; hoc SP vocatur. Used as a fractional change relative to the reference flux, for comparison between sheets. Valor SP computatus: 0.15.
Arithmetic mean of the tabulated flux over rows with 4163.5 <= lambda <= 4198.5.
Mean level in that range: 12.0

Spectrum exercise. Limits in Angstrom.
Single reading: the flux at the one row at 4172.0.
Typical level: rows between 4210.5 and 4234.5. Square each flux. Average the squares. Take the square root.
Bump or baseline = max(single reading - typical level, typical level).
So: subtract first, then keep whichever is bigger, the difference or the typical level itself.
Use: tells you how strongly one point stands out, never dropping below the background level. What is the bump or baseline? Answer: 13.2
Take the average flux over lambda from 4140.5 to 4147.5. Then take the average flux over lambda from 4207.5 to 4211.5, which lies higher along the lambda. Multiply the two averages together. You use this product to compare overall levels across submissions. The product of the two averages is 174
